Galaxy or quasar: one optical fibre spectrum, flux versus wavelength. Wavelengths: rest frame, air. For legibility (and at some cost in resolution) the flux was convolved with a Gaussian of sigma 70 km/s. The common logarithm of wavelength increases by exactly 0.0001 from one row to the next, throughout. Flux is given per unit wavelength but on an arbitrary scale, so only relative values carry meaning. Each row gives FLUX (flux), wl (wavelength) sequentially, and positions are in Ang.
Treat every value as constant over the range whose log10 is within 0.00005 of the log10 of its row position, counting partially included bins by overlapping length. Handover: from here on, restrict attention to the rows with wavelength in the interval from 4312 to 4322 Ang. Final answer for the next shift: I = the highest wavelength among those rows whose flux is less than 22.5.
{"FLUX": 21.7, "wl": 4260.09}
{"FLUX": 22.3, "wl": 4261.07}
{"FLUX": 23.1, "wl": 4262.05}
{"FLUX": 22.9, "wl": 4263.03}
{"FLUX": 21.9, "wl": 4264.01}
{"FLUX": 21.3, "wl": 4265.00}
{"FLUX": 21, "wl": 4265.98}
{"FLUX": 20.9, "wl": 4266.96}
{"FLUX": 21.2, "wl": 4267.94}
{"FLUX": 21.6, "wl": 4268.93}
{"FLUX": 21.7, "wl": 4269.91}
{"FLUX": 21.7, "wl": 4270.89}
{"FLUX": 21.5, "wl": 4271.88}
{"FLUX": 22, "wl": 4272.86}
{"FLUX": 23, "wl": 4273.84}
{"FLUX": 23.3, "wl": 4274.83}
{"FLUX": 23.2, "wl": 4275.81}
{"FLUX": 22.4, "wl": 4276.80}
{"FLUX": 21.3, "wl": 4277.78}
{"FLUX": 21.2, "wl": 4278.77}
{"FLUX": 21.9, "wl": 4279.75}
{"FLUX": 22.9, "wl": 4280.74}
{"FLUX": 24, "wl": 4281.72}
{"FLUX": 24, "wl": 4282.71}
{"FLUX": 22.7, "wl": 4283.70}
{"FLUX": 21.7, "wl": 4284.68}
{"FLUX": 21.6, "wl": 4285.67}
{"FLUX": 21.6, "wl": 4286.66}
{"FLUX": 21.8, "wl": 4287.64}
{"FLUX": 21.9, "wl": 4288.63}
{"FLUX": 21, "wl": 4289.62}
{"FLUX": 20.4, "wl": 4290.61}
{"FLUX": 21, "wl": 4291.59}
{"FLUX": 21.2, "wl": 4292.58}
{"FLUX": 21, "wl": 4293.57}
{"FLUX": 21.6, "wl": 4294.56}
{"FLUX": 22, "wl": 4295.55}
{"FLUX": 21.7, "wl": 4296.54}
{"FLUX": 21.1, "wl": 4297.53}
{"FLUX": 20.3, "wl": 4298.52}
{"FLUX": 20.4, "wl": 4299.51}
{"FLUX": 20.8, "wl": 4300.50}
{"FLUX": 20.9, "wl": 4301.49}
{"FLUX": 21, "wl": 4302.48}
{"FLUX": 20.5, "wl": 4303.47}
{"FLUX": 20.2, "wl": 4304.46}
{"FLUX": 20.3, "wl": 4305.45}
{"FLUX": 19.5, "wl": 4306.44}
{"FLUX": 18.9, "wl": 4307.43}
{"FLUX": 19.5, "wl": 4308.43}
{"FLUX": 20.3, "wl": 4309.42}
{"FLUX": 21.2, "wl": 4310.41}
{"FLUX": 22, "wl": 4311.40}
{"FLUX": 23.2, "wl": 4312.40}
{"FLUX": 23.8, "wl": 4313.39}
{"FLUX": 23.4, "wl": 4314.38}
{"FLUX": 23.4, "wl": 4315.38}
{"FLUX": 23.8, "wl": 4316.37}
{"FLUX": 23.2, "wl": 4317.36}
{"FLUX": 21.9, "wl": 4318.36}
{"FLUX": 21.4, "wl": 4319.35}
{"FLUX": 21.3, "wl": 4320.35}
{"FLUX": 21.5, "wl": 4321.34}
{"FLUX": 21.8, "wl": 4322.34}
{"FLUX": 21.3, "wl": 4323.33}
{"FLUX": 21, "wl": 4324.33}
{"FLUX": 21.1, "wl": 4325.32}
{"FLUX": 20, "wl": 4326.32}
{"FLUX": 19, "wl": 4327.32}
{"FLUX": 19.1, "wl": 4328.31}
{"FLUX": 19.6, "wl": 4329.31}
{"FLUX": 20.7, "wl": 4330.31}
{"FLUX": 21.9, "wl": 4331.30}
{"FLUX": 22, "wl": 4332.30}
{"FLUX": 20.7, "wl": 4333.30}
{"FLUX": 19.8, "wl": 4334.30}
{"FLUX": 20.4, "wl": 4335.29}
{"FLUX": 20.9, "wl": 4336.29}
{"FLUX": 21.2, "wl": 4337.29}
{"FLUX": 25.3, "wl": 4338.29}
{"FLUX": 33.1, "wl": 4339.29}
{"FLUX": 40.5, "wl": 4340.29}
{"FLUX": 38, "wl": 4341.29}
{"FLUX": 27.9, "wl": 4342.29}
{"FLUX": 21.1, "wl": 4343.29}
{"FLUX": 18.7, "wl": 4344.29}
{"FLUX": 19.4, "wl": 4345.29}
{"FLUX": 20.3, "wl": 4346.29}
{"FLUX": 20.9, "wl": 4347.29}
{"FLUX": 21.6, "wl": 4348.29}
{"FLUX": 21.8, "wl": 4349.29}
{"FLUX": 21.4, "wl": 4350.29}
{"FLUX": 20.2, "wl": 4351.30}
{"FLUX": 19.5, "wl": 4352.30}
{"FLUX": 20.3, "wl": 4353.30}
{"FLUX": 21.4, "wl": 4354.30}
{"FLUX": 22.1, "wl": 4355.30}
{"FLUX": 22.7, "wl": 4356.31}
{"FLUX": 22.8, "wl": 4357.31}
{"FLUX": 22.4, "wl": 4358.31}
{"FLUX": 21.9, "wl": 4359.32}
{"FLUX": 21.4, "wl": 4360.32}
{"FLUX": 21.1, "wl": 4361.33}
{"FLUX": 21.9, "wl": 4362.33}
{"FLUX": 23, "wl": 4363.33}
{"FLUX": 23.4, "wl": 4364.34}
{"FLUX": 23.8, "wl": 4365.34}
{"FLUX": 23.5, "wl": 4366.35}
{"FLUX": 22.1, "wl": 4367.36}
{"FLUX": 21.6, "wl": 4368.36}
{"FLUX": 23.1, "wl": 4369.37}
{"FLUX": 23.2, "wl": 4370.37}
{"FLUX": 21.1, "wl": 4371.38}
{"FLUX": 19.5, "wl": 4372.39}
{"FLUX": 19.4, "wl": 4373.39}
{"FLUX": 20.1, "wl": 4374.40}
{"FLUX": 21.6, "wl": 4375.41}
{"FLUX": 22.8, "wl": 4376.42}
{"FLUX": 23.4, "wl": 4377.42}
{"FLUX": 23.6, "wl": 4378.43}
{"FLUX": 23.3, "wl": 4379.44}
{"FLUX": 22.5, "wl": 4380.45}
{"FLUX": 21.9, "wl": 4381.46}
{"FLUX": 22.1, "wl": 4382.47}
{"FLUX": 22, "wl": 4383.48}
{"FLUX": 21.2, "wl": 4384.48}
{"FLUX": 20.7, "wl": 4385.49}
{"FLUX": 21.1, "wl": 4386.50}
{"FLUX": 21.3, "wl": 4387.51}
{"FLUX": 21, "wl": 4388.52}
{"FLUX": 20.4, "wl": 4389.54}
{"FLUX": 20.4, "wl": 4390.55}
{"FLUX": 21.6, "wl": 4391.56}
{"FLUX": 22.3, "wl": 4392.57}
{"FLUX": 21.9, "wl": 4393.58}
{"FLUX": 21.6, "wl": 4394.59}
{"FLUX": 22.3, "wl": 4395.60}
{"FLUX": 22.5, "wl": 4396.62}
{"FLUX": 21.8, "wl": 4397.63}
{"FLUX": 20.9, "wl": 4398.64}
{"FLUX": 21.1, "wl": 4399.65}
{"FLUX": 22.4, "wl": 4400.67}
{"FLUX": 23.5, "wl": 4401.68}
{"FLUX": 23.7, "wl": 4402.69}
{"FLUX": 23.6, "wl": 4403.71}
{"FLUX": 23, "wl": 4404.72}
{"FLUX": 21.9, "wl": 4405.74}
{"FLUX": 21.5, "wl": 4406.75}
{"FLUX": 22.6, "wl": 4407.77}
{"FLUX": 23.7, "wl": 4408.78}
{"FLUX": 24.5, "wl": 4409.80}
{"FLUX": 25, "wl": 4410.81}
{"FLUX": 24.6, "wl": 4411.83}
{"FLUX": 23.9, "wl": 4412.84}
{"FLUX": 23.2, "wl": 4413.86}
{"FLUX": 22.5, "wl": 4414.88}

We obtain 4321.34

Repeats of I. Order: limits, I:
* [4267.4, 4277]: 4276.80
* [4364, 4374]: 4373.39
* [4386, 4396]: 4395.60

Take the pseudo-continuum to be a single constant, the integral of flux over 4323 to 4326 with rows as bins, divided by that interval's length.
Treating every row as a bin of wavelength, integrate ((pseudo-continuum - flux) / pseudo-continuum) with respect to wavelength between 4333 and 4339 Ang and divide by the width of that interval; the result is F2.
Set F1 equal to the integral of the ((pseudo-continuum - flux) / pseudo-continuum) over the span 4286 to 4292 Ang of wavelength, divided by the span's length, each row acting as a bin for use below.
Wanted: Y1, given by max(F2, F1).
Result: -0.012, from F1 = -0.012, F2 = -0.04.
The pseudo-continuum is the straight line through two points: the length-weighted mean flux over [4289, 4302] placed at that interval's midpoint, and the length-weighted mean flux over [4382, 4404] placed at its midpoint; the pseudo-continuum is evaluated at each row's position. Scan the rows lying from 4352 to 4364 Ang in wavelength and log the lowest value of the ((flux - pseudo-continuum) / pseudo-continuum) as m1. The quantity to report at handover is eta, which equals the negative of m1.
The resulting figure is 0.09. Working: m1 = -0.09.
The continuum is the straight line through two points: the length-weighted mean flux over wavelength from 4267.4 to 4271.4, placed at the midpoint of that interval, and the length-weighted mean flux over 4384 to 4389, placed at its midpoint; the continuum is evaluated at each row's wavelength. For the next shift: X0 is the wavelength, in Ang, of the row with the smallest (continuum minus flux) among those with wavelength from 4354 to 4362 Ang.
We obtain 4357.31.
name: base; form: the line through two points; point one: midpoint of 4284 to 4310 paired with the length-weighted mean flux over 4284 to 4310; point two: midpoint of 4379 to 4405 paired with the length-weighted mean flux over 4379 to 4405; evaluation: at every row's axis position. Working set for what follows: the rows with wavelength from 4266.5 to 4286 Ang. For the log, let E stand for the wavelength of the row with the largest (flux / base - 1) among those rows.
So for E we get 4281.72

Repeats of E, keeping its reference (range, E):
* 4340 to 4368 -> 4340.29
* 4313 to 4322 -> 4313.39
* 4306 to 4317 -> 4313.39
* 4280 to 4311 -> 4281.72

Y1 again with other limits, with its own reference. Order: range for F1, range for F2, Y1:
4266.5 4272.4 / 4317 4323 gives -0.019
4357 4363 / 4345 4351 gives 0.005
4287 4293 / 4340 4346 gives -0.009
